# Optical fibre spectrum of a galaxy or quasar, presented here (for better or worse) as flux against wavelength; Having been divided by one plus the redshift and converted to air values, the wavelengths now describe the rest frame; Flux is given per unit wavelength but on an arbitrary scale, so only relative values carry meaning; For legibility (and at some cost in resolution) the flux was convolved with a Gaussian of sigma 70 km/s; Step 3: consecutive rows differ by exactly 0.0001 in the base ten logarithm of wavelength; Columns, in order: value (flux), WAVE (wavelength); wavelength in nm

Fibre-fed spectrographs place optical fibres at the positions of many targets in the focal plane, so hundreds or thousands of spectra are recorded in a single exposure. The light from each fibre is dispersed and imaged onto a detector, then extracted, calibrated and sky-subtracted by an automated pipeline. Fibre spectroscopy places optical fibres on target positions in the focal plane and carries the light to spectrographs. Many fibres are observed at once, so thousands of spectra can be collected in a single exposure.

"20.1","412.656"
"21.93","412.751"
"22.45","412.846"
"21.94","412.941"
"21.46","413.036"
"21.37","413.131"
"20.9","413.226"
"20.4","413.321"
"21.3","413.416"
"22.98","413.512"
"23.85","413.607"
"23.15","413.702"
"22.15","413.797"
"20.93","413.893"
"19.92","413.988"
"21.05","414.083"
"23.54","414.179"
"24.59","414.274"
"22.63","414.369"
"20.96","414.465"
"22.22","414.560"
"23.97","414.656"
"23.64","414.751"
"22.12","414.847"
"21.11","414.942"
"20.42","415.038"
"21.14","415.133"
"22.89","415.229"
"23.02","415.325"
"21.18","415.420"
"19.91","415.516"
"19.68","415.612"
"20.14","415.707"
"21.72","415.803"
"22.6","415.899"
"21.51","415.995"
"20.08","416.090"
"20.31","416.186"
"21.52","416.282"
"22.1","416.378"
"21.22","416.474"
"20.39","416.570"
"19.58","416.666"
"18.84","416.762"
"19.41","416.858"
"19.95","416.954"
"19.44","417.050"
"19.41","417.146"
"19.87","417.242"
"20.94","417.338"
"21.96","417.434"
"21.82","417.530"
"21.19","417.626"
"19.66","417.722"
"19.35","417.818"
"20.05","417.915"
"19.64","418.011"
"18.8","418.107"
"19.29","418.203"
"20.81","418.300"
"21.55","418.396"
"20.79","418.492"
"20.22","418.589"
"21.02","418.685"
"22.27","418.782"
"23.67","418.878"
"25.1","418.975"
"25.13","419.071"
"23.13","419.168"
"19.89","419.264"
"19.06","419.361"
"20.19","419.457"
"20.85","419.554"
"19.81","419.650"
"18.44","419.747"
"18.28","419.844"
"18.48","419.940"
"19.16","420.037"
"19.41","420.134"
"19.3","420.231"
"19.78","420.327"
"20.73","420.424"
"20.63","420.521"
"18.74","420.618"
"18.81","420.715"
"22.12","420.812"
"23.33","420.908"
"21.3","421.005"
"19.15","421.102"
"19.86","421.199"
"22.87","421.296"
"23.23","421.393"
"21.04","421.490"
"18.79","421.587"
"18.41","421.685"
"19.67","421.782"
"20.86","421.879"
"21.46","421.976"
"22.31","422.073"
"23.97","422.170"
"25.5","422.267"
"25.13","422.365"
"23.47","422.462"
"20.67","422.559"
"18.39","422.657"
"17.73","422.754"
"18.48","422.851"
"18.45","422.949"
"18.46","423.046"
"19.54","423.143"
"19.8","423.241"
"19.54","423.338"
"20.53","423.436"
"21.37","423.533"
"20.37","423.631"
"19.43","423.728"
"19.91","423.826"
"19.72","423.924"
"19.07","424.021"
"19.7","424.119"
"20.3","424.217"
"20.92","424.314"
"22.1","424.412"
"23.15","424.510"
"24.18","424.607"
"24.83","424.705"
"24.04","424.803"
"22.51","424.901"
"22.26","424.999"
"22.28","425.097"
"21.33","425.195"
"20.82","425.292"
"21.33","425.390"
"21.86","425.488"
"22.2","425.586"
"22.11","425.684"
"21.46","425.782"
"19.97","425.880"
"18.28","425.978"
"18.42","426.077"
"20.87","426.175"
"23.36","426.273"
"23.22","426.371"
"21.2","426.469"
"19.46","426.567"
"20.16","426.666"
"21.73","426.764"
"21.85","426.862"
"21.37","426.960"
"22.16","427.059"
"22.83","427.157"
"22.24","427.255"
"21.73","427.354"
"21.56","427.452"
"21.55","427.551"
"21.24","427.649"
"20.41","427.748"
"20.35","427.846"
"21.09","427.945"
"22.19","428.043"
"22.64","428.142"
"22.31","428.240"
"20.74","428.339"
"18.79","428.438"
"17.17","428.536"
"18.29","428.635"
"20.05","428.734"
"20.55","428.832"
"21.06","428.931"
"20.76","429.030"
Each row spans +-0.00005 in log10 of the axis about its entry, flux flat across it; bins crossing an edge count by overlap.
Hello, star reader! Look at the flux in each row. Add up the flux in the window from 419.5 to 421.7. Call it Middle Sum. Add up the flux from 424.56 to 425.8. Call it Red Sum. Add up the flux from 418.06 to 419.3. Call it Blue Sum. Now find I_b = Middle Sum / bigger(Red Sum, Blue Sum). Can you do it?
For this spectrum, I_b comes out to 1.6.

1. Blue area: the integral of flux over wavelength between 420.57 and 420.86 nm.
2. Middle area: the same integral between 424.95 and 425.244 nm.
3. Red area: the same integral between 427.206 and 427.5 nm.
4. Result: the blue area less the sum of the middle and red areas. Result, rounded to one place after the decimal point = -7.1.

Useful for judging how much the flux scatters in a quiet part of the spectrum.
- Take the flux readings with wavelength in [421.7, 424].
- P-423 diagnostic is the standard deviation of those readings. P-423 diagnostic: 2.1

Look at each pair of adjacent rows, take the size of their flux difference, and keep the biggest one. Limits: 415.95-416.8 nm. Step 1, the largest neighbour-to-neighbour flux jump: 1.43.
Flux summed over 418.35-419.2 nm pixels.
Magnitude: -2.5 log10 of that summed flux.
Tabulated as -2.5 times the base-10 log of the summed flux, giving -5.77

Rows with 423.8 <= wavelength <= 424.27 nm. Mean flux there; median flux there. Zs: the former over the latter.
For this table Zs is 1.00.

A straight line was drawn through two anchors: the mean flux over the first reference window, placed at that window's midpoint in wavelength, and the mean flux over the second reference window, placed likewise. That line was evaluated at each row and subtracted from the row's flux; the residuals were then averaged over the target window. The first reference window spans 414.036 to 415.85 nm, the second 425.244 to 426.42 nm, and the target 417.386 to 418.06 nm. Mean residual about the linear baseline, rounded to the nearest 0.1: -1.2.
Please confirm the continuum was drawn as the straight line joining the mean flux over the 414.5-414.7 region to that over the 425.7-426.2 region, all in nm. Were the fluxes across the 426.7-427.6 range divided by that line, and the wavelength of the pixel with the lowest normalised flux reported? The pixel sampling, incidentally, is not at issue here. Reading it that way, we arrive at 426.960 nm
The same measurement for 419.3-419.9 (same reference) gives 419.844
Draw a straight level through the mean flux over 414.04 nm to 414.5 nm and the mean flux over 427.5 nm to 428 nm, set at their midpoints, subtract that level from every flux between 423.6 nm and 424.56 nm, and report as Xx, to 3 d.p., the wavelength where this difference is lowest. 424.021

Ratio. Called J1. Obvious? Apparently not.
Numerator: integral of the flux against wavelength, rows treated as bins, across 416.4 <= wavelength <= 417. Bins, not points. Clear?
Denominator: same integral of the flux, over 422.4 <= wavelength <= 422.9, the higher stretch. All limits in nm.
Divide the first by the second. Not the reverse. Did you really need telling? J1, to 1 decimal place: 1.2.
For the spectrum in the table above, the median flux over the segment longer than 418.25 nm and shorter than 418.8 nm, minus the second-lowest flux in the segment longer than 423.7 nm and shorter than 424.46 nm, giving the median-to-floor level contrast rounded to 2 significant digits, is 1.5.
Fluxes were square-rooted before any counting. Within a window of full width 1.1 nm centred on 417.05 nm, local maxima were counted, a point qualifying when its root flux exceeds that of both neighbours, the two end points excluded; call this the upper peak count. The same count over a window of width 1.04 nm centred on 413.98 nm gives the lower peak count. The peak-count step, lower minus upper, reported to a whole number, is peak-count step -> 0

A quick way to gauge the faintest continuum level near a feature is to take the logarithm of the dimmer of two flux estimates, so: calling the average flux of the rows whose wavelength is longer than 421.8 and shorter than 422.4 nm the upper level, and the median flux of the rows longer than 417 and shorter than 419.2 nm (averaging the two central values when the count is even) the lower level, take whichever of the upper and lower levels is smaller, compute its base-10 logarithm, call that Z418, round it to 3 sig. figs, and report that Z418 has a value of 1.32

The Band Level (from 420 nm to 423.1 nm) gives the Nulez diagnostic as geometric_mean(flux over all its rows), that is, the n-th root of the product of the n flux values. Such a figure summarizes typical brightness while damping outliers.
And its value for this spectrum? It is 20.6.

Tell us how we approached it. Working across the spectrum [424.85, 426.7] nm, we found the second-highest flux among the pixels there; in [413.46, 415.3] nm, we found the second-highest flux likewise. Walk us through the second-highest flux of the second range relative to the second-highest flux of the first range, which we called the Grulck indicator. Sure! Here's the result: 1.03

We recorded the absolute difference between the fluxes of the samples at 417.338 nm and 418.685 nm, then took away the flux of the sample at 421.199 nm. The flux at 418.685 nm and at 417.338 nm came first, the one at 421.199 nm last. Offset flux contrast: -19.8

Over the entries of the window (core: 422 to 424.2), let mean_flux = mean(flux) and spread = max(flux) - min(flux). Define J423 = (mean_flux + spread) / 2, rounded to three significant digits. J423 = 14.1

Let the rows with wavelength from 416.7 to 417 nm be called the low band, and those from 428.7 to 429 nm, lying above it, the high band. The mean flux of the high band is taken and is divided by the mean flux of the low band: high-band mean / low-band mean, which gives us 1.06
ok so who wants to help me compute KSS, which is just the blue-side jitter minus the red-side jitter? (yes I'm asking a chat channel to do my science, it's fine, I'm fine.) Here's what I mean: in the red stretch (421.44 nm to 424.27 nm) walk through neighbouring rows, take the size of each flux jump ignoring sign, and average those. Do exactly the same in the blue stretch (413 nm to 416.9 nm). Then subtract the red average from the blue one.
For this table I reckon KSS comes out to 0.1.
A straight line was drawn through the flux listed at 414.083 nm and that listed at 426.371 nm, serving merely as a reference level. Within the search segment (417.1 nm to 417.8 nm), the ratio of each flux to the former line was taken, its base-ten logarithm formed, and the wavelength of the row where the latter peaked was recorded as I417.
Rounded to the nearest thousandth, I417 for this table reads 417.434 nm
